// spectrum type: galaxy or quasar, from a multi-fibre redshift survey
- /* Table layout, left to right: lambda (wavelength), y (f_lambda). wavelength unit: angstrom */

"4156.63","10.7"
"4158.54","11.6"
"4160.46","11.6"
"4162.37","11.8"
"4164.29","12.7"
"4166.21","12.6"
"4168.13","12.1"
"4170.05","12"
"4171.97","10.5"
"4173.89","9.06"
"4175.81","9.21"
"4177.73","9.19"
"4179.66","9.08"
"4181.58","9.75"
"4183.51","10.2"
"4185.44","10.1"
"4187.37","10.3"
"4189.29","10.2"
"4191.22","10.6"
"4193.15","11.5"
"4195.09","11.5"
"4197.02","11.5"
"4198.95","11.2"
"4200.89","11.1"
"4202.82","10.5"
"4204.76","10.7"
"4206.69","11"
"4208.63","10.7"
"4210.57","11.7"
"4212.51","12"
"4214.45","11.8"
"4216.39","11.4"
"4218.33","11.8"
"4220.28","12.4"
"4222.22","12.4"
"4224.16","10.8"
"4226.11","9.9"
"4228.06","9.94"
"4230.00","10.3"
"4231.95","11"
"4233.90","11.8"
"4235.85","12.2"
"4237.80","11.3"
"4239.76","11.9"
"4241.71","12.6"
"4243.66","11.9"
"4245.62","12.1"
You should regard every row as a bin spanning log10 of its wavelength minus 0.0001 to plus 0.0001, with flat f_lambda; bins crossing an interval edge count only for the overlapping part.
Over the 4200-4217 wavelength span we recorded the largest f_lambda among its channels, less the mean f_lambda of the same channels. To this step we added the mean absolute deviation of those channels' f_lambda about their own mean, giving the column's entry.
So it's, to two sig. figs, 1.2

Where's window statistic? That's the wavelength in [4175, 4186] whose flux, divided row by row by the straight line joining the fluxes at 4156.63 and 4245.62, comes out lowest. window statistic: 4179.66 angstrom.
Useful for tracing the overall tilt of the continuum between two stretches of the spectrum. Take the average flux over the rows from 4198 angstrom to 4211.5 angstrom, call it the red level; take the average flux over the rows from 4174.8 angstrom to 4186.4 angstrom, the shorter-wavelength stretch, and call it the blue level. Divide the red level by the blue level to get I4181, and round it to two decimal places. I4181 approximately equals 1.15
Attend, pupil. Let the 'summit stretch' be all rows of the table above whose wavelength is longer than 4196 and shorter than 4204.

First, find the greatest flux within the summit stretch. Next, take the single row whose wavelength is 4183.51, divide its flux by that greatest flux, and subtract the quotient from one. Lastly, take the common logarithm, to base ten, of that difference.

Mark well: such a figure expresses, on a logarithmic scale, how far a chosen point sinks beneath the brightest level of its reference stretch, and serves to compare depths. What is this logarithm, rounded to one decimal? -0.9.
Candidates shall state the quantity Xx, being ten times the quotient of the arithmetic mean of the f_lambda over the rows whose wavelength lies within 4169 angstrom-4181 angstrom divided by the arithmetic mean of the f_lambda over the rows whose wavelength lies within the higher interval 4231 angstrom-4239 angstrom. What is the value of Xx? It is 8.5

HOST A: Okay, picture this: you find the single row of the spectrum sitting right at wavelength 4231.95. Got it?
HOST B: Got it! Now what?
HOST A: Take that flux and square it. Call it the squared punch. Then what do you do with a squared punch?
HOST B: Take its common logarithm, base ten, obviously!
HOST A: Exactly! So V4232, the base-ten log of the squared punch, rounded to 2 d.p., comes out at 2.08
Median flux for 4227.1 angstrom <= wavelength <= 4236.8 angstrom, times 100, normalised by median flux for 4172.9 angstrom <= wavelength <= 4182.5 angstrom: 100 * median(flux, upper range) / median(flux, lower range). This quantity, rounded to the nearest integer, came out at 120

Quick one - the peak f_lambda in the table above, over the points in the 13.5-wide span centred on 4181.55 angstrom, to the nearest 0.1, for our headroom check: 10.3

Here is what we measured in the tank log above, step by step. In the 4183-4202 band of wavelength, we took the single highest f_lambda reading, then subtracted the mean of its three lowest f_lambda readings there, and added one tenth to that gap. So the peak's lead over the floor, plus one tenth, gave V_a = 1.4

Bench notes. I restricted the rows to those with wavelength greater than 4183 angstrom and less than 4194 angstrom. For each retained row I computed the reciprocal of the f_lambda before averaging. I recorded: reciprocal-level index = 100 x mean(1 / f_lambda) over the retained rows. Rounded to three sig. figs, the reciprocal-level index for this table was 9.56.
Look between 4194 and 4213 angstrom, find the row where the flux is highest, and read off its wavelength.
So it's 4212.51 angstrom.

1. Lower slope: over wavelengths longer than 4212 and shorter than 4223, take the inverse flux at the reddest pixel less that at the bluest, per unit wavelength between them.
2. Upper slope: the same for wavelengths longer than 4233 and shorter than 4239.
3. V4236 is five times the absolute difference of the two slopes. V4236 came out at 0.006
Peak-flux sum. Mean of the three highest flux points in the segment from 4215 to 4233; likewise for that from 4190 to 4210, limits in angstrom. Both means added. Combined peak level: 23.7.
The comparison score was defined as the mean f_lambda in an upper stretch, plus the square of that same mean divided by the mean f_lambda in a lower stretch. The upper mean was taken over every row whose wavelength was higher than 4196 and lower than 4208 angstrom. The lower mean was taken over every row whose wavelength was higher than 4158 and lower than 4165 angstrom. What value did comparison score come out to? 21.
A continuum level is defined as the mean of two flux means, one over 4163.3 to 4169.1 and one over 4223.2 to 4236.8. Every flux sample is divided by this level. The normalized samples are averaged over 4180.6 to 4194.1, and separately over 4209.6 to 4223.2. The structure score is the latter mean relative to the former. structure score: 1.15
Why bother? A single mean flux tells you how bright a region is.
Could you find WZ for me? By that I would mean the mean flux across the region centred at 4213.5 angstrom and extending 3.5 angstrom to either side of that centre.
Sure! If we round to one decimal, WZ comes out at 11.7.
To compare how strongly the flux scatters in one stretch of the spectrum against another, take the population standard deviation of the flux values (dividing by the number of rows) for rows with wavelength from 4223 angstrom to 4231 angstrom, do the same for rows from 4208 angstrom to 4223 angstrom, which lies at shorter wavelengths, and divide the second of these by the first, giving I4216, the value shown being 1.4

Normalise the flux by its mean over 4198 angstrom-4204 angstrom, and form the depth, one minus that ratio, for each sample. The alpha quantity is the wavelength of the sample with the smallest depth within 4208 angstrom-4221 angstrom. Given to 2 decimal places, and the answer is 4220.28 angstrom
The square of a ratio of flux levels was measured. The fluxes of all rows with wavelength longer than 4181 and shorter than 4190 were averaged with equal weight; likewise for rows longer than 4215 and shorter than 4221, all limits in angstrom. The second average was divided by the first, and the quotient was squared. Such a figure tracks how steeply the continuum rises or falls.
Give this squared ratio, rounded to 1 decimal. 1.4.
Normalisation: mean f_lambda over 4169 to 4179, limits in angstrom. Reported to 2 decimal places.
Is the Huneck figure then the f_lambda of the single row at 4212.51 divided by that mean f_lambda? 1.20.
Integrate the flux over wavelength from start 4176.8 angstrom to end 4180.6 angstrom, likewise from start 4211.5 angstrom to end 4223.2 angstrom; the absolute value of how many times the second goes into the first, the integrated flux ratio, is 0.25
